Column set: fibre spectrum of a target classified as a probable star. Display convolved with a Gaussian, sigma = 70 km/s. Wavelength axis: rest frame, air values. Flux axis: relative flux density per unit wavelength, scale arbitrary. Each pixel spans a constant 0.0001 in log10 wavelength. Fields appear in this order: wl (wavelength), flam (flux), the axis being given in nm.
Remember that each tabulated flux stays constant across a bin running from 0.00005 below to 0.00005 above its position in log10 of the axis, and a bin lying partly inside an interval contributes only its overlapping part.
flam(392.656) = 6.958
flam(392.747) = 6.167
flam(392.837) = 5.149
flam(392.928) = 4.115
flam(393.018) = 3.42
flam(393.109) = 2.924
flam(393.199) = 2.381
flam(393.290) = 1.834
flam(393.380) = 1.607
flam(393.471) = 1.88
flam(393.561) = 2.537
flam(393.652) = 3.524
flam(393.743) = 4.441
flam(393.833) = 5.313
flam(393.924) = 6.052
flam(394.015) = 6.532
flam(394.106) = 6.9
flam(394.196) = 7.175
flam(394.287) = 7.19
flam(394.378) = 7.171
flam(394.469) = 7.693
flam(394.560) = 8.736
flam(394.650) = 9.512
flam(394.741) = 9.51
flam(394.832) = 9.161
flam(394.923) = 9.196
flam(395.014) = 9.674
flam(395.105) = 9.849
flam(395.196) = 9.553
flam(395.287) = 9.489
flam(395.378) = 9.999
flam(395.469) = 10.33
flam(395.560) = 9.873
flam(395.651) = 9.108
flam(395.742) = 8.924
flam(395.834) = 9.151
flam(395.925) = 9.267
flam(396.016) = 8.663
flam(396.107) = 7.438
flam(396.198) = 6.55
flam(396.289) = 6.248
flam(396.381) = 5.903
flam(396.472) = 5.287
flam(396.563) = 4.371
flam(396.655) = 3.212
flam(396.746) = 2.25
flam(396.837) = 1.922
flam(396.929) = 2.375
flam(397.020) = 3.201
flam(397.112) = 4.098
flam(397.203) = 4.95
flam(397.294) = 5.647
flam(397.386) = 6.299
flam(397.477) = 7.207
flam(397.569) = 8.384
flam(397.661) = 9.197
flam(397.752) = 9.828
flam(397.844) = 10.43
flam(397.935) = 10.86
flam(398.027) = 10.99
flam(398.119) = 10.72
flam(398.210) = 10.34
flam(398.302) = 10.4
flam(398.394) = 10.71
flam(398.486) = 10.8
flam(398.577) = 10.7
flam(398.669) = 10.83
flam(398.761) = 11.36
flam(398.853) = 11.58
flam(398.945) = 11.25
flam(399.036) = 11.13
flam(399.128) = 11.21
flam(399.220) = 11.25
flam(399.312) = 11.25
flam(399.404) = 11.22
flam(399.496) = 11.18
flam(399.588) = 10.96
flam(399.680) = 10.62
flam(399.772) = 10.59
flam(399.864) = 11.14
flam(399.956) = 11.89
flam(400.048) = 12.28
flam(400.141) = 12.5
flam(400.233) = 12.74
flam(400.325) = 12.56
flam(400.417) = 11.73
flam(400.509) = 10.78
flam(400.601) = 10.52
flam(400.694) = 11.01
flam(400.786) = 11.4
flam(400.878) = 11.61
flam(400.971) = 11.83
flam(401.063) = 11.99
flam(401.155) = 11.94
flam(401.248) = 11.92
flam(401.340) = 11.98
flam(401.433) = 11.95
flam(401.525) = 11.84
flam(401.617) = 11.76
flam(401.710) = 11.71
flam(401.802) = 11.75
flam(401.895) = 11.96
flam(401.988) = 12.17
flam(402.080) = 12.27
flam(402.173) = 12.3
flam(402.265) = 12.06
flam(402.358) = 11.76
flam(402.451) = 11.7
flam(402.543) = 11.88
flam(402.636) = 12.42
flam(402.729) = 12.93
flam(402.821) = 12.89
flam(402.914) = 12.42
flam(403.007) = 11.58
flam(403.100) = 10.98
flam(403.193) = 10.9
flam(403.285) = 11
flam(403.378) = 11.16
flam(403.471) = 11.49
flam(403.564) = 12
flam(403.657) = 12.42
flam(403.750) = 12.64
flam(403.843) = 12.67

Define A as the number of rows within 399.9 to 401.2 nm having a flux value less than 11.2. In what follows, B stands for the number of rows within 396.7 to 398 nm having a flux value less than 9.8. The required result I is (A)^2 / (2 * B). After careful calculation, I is 0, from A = 3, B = 11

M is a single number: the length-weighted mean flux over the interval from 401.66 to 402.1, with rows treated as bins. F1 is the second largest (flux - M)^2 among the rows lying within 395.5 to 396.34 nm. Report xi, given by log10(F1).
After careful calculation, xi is 1.5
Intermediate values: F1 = 29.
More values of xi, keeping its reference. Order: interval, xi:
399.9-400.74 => 0.1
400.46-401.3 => 0.1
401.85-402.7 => -0.9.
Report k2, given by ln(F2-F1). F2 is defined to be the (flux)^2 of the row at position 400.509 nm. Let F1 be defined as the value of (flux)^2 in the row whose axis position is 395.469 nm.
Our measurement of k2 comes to 2.3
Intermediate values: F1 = 107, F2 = 116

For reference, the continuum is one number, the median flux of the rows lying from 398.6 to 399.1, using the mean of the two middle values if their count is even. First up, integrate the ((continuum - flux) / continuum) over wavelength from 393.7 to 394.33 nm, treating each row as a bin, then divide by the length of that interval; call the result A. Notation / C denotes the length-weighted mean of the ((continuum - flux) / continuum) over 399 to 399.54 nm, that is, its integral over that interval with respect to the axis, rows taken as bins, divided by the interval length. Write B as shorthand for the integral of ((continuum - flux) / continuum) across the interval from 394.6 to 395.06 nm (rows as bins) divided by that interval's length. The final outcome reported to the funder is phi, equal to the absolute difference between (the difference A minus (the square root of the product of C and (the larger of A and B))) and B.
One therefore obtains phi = 0.24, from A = 0.45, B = 0.2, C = 0.00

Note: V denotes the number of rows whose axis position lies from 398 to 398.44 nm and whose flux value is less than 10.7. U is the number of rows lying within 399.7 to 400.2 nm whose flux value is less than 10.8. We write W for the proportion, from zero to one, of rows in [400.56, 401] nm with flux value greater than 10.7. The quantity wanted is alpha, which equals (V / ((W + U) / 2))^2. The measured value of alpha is 5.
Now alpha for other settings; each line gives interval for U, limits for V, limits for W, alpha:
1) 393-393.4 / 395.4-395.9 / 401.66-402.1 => 3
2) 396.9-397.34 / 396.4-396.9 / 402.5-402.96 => 3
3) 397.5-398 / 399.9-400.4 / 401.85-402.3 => 0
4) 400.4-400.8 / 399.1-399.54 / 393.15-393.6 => 0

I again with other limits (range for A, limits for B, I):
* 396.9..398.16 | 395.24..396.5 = 9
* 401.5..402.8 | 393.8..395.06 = 0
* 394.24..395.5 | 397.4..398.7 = 33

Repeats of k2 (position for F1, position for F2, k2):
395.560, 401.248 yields 3.8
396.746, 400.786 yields 4.8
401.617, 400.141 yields 2.9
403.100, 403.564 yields 3.2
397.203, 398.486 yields 4.5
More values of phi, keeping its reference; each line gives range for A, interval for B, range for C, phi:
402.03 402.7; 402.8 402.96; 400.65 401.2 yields 0.00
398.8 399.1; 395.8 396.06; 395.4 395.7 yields 0.36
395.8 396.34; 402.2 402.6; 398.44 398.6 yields 0.24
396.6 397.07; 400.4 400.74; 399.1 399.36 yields 0.71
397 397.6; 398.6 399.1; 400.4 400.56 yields 0.42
